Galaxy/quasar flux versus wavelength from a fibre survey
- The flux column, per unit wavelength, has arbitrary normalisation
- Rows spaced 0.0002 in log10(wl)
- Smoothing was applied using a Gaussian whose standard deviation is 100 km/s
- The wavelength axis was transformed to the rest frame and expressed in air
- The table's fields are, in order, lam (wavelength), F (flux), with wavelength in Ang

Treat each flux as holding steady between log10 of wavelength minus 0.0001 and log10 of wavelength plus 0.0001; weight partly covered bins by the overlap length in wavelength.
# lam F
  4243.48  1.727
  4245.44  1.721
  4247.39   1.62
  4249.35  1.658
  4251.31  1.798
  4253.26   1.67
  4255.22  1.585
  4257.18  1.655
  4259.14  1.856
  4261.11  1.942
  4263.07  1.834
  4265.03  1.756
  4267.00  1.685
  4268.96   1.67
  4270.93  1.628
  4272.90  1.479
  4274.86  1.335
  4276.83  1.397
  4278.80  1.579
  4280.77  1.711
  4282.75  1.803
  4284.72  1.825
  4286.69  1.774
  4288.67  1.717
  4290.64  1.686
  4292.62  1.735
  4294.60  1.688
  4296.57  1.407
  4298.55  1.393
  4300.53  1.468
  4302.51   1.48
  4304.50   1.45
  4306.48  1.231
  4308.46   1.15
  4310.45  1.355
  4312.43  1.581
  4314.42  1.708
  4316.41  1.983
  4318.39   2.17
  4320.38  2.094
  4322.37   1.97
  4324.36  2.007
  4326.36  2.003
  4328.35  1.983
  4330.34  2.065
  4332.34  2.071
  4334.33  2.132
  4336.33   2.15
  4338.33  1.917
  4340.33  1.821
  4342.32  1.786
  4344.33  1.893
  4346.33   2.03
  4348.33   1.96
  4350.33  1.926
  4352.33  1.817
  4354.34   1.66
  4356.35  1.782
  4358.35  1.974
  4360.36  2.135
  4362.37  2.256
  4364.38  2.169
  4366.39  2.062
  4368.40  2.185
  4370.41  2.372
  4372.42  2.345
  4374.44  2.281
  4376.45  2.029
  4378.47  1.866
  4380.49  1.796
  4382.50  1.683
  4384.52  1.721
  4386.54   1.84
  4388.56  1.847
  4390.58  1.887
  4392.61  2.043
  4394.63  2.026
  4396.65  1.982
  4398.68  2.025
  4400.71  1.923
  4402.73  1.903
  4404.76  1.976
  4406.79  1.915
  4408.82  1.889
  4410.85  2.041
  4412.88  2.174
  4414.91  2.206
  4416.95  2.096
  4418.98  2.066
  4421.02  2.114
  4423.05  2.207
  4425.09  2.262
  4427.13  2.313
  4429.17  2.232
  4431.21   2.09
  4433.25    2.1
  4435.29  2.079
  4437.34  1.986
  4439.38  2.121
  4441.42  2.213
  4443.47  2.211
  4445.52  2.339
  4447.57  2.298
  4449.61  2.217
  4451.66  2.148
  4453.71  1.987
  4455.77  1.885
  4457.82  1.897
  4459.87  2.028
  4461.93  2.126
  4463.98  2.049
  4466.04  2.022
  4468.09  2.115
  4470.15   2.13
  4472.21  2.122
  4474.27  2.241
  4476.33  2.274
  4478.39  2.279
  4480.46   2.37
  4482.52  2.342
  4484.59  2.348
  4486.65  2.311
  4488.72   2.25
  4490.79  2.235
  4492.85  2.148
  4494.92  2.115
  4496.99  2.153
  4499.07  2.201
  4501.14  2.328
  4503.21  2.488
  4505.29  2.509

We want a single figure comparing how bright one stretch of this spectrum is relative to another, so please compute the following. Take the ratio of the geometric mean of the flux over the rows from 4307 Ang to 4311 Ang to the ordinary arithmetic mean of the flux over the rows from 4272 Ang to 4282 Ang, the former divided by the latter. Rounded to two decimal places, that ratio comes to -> 0.83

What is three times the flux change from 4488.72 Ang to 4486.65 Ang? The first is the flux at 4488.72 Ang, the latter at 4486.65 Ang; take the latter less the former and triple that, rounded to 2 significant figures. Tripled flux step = 0.18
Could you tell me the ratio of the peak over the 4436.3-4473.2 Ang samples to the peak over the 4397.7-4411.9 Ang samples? 1.15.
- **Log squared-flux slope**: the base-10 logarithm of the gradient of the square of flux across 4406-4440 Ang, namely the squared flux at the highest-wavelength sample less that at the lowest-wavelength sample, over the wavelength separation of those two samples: -1.6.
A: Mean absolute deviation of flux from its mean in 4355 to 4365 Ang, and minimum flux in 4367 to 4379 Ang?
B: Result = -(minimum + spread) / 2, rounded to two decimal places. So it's -1.01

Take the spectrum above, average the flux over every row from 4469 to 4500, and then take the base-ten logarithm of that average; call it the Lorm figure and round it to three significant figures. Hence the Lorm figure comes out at 0.349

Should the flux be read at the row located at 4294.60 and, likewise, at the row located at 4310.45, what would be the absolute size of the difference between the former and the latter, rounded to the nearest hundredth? 0.33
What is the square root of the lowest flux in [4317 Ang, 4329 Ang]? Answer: 1.40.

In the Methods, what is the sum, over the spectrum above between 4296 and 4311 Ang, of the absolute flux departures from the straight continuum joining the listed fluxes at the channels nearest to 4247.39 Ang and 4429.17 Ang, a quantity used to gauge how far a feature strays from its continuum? 3.5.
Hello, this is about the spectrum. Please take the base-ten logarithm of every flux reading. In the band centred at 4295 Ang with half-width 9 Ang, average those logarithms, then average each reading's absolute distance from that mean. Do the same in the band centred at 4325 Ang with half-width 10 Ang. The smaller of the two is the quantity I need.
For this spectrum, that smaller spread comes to 0.012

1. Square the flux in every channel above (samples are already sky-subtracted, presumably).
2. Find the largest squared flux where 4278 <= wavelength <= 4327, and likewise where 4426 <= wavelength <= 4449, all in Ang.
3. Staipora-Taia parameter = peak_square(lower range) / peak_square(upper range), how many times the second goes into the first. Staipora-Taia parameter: 0.86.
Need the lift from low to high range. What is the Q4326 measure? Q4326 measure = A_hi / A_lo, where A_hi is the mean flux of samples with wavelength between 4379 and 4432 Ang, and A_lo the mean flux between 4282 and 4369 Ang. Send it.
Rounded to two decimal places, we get 1.10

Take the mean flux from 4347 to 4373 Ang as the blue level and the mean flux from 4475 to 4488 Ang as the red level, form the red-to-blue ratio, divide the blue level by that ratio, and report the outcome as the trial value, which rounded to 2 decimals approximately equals 1.81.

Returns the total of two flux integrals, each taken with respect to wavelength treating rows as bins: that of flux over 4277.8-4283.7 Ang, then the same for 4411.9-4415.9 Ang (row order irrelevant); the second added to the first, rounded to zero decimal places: 19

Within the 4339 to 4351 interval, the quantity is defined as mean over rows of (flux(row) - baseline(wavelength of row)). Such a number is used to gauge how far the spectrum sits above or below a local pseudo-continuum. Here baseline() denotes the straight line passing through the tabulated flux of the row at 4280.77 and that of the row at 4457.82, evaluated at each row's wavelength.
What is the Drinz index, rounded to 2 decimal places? 0.12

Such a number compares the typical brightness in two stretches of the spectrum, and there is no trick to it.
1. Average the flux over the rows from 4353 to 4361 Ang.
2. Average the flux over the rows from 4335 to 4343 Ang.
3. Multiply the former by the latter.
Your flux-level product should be 3.62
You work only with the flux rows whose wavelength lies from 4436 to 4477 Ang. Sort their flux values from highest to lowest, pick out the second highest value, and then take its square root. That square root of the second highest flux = 1.52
